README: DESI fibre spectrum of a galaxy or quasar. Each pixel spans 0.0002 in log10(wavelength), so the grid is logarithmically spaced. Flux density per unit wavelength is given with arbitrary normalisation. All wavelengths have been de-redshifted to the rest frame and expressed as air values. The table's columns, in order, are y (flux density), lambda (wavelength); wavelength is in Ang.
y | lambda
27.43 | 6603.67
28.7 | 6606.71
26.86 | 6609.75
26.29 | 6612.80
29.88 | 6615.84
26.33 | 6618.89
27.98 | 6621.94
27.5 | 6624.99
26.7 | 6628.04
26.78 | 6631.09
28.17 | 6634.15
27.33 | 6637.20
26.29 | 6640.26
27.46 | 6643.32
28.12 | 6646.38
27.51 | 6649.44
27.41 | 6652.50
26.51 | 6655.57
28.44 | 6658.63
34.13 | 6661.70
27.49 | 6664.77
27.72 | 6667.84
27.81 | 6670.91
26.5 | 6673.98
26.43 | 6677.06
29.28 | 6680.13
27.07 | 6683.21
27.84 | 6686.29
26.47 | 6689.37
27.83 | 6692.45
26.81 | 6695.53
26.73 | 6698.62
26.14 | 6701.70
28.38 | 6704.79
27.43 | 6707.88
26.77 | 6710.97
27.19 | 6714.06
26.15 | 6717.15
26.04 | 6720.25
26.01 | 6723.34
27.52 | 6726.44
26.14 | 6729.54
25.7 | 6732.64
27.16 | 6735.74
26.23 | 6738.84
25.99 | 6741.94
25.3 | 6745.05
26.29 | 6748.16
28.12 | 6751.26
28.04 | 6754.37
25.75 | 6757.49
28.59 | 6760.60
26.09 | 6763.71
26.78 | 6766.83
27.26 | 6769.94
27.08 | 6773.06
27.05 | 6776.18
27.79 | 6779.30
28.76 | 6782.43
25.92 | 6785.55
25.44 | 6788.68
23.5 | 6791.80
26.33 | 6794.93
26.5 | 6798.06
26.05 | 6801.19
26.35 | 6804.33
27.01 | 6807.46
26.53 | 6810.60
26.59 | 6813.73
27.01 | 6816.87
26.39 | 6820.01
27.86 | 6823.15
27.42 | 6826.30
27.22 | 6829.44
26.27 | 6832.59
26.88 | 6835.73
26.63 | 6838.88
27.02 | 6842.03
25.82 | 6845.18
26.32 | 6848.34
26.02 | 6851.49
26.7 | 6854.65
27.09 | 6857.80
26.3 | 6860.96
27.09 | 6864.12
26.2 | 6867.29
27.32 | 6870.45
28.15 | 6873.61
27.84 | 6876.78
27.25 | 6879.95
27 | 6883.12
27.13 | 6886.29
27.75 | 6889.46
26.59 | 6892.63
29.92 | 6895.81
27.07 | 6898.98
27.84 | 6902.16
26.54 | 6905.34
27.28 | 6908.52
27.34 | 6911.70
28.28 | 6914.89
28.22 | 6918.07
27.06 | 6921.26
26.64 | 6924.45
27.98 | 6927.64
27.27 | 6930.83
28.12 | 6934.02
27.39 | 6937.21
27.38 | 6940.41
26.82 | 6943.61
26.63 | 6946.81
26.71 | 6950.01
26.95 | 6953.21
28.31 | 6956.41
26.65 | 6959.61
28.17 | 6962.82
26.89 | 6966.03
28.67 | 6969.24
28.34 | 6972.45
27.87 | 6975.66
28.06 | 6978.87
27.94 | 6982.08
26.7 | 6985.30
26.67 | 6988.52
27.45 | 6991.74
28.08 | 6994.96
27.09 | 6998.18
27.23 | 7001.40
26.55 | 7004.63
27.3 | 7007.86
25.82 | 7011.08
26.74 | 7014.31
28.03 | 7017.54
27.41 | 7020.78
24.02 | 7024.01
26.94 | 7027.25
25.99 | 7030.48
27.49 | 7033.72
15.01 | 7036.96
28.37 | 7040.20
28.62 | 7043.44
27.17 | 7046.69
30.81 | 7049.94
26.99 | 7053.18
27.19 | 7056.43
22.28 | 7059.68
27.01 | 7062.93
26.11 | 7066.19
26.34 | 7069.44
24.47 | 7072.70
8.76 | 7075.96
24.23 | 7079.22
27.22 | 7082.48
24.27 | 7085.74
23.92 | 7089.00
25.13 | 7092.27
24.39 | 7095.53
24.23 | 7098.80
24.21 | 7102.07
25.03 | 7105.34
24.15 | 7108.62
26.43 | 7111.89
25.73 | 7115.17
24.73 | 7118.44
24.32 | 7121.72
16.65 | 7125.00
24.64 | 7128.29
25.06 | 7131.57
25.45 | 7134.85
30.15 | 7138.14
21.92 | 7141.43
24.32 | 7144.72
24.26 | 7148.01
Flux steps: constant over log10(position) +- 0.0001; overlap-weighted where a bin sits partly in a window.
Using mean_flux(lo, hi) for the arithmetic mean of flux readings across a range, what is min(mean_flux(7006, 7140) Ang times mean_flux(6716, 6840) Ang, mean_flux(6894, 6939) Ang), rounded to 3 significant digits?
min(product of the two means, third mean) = 27.6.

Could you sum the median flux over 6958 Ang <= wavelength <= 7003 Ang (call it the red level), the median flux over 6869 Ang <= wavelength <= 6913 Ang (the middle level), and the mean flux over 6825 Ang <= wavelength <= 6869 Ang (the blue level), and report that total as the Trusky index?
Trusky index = 81.6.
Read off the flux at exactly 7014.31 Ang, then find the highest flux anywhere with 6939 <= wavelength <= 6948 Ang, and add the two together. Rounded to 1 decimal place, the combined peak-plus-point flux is 54.1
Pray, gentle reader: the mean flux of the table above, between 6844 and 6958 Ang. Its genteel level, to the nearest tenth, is 27.2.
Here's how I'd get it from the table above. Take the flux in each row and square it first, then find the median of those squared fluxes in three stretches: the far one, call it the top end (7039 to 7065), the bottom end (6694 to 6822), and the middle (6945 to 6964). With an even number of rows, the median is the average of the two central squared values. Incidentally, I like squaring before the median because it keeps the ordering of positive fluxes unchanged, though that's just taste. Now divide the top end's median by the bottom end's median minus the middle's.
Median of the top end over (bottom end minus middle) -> -46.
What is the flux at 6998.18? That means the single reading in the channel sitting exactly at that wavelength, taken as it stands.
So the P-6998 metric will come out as 27.09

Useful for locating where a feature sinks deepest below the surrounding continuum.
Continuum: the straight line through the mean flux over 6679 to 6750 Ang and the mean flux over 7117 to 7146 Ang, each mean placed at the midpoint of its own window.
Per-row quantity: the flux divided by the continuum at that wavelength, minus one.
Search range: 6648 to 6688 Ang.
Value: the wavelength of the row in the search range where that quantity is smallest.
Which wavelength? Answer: 6655.57 Ang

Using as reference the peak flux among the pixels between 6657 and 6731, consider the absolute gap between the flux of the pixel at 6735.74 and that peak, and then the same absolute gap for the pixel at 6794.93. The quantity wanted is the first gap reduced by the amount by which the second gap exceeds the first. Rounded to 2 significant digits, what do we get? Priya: 6.1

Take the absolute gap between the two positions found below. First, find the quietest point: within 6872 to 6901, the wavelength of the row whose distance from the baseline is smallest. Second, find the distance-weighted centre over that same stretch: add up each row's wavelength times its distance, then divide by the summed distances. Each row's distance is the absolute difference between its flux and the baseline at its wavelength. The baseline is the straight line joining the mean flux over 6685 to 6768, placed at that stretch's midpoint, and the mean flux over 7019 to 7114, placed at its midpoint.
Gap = 5.8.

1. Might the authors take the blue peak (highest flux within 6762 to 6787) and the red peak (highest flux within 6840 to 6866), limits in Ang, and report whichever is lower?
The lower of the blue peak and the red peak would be 27.1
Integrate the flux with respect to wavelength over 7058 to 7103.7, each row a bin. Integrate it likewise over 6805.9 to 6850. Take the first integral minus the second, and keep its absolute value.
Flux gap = 95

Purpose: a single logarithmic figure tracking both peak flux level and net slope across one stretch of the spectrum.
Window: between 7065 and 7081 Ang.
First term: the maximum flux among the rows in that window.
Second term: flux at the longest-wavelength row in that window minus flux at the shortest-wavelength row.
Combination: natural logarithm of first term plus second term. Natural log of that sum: 3.197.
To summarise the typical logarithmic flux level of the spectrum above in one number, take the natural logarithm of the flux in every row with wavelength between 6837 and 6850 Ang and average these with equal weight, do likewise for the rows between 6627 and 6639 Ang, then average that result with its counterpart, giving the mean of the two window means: 3.29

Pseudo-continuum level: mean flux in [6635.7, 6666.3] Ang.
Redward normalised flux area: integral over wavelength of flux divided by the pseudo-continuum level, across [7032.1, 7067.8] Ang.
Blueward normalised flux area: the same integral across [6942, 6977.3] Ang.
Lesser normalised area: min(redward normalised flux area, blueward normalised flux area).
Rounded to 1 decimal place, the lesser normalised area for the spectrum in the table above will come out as 33.2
